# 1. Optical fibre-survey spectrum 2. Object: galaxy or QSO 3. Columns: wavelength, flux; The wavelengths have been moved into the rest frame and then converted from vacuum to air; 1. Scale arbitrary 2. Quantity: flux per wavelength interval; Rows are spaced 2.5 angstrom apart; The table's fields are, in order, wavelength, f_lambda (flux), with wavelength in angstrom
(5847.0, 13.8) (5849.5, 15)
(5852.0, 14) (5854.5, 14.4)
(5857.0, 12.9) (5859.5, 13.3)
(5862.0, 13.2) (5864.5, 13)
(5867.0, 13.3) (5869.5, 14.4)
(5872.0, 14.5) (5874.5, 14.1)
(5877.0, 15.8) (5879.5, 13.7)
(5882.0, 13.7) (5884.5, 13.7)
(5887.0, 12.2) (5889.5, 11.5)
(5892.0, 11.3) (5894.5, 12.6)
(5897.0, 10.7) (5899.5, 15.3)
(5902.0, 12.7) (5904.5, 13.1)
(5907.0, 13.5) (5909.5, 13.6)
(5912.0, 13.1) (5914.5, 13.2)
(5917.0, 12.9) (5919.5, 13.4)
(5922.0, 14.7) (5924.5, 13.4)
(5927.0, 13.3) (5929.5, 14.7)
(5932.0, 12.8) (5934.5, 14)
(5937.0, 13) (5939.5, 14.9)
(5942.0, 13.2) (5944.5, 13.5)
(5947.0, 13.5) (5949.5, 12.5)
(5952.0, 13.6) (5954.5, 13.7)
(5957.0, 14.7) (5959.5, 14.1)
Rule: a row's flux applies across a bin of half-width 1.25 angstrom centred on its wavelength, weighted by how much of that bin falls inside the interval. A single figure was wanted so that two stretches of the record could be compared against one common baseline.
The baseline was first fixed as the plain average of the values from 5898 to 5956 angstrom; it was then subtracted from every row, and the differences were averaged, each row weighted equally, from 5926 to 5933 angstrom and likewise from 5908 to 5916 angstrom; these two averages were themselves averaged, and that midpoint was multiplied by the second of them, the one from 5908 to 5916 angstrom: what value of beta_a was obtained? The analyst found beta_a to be 0.02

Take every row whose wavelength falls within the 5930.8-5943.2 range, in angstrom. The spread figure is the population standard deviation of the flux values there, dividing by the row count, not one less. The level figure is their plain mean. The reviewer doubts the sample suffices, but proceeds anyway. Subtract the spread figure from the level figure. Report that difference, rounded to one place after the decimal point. 12.8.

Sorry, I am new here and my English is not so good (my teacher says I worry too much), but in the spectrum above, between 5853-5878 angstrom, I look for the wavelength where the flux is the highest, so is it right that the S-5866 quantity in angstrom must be 5877.0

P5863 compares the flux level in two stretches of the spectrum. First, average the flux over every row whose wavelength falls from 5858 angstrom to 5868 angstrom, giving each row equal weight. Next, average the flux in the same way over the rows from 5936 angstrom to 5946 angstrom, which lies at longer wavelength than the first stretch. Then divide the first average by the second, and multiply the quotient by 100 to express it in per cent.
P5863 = 97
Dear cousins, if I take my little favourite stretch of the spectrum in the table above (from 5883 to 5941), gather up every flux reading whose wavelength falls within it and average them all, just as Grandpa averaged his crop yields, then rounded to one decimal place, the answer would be 13.2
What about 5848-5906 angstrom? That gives 13.4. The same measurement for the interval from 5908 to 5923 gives 13.5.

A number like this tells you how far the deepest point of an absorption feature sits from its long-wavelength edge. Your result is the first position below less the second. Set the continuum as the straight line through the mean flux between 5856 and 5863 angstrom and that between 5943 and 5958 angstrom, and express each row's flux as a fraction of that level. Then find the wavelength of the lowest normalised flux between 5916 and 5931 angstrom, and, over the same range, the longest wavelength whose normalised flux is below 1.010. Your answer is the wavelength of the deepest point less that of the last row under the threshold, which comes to -10.0 angstrom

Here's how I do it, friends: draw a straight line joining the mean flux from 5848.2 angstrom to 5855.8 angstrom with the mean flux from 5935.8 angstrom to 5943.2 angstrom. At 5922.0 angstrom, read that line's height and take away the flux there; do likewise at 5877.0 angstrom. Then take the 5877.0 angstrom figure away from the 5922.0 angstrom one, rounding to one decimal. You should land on 0.7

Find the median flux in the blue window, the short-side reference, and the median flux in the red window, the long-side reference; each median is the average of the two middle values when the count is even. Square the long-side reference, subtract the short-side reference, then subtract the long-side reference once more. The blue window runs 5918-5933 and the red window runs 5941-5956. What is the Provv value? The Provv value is 155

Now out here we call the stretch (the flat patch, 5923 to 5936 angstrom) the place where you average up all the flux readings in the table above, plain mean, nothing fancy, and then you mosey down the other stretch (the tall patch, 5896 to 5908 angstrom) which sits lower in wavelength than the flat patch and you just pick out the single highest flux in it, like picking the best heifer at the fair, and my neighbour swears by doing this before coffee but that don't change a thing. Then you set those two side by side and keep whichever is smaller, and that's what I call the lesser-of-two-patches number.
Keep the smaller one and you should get 13.6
